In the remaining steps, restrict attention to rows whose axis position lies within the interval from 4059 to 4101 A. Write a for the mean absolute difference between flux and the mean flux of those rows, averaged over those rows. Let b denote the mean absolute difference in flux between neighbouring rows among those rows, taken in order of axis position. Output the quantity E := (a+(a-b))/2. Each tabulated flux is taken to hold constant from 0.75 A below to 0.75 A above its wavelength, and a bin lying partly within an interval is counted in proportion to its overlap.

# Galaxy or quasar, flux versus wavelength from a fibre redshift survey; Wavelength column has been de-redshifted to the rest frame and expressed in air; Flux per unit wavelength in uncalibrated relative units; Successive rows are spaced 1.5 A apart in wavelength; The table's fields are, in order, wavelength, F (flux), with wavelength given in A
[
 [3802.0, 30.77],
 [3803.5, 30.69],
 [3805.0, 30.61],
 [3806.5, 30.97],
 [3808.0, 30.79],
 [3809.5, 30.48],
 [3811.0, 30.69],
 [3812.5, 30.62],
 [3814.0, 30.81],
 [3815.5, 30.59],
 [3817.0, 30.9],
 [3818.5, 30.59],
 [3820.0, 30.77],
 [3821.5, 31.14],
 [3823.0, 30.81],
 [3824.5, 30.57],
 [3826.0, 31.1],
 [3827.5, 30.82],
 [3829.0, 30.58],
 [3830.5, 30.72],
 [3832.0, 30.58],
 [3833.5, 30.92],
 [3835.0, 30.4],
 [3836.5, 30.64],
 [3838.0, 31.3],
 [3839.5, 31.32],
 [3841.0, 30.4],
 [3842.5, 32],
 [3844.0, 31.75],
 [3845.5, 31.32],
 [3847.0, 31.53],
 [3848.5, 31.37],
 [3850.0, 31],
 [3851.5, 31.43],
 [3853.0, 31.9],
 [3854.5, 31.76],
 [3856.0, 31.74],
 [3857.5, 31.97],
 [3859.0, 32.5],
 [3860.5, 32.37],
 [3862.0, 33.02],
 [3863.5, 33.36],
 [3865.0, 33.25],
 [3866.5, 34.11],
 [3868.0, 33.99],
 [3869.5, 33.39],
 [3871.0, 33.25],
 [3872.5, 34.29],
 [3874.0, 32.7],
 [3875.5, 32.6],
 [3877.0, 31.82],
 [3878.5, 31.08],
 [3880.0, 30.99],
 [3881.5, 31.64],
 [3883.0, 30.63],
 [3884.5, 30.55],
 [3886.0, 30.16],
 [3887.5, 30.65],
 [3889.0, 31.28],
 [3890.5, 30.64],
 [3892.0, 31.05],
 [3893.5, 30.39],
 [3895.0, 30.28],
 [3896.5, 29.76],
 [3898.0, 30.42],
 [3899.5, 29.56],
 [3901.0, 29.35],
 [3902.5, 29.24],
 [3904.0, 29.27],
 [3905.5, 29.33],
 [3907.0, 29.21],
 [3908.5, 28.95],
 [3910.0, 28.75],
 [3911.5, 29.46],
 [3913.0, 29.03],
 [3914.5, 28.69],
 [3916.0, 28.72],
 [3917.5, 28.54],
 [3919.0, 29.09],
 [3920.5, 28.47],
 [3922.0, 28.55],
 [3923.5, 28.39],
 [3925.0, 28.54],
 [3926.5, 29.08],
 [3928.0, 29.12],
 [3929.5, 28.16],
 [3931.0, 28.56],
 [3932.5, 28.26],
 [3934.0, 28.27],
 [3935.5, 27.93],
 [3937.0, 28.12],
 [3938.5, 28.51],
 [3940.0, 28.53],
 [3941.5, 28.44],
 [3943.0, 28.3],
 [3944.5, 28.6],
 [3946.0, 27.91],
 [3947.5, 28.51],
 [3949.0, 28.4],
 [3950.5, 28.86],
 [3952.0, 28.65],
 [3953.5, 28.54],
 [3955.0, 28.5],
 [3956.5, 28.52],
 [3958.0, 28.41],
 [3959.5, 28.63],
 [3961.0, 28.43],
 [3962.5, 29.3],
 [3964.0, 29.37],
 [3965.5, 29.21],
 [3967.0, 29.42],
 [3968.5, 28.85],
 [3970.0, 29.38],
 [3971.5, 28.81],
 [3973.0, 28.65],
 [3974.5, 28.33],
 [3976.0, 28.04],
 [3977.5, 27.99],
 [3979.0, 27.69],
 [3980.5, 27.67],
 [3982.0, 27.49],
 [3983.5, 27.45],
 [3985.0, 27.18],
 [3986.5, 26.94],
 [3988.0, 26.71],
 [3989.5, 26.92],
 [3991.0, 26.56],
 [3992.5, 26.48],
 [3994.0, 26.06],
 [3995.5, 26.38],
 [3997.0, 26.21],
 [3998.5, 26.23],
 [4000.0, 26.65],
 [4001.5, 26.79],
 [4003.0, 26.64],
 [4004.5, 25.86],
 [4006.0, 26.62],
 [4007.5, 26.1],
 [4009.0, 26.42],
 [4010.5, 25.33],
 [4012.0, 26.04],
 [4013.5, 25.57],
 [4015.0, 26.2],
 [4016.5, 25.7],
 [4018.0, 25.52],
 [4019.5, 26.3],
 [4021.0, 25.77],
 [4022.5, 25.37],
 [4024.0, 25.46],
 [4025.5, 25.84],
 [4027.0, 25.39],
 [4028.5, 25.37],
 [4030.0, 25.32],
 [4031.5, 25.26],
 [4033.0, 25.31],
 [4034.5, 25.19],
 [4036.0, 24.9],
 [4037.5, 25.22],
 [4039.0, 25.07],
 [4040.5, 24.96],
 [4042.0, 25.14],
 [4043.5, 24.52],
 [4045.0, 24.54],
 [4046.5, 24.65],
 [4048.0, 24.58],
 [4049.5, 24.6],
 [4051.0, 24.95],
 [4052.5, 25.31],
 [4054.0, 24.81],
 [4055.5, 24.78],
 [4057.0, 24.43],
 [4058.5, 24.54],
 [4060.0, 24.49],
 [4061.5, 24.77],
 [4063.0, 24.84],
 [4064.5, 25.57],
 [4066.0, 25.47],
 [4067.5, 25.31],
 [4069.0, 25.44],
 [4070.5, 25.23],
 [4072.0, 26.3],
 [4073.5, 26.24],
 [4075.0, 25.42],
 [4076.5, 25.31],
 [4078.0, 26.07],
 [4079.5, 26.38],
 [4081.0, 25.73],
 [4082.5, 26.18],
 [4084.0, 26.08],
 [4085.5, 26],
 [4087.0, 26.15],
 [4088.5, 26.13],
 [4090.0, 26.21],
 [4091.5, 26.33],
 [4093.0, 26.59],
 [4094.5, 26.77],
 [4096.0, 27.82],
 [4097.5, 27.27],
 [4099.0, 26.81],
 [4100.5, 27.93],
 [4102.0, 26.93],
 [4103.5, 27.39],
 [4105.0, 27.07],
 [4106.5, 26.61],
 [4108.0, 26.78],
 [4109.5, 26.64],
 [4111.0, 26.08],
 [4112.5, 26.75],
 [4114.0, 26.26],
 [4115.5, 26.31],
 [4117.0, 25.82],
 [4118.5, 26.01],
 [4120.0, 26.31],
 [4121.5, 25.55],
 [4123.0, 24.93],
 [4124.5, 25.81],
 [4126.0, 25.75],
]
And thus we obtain 0.44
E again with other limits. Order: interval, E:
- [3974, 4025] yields 0.46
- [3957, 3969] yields 0.21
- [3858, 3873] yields 0.25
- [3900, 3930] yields 0.18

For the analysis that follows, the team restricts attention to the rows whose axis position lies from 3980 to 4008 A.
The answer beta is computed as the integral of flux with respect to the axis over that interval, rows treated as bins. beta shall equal 747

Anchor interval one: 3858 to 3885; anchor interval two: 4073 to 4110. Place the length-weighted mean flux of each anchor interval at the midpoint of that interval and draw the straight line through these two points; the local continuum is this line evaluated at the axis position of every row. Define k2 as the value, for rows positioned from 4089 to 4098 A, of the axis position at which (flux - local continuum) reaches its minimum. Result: 4090.0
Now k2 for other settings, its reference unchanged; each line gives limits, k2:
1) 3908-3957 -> 3935.5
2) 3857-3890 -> 3886.0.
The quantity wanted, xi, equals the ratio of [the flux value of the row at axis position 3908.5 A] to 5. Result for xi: 5.79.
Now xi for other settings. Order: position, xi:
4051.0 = 4.99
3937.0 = 5.62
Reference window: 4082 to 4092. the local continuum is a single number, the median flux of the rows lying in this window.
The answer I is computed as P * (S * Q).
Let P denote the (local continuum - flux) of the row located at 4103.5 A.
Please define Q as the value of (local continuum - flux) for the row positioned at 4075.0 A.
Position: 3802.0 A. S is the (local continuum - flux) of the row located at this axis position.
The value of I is 4.2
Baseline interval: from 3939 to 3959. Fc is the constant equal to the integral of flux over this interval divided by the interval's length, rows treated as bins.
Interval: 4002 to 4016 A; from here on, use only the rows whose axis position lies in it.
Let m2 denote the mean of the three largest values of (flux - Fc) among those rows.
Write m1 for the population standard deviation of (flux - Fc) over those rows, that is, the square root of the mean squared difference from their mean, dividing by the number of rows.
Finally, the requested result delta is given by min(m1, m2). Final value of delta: -1.9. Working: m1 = 0.42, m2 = -2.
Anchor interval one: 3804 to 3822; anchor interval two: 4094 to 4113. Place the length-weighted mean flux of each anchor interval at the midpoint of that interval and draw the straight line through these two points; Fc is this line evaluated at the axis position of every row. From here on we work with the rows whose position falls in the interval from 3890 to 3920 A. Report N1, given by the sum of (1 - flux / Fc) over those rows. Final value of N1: 0.0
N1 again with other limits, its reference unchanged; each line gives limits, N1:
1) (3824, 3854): -0.4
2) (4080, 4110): 0.3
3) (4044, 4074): 1.8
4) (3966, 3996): 0.6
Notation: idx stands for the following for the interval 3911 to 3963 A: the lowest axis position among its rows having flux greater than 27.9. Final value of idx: 3911.5 A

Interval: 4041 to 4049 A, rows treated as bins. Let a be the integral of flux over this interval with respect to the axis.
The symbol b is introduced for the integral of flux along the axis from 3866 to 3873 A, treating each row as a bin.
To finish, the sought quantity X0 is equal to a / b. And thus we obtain 0.8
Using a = 198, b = 236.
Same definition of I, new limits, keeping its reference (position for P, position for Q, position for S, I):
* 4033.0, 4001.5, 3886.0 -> 2.2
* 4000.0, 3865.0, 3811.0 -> -16.1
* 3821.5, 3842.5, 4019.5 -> -4.4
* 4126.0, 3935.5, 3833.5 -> 3.4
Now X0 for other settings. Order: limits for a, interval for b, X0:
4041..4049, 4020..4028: 1.0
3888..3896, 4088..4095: 1.3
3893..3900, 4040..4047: 1.2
